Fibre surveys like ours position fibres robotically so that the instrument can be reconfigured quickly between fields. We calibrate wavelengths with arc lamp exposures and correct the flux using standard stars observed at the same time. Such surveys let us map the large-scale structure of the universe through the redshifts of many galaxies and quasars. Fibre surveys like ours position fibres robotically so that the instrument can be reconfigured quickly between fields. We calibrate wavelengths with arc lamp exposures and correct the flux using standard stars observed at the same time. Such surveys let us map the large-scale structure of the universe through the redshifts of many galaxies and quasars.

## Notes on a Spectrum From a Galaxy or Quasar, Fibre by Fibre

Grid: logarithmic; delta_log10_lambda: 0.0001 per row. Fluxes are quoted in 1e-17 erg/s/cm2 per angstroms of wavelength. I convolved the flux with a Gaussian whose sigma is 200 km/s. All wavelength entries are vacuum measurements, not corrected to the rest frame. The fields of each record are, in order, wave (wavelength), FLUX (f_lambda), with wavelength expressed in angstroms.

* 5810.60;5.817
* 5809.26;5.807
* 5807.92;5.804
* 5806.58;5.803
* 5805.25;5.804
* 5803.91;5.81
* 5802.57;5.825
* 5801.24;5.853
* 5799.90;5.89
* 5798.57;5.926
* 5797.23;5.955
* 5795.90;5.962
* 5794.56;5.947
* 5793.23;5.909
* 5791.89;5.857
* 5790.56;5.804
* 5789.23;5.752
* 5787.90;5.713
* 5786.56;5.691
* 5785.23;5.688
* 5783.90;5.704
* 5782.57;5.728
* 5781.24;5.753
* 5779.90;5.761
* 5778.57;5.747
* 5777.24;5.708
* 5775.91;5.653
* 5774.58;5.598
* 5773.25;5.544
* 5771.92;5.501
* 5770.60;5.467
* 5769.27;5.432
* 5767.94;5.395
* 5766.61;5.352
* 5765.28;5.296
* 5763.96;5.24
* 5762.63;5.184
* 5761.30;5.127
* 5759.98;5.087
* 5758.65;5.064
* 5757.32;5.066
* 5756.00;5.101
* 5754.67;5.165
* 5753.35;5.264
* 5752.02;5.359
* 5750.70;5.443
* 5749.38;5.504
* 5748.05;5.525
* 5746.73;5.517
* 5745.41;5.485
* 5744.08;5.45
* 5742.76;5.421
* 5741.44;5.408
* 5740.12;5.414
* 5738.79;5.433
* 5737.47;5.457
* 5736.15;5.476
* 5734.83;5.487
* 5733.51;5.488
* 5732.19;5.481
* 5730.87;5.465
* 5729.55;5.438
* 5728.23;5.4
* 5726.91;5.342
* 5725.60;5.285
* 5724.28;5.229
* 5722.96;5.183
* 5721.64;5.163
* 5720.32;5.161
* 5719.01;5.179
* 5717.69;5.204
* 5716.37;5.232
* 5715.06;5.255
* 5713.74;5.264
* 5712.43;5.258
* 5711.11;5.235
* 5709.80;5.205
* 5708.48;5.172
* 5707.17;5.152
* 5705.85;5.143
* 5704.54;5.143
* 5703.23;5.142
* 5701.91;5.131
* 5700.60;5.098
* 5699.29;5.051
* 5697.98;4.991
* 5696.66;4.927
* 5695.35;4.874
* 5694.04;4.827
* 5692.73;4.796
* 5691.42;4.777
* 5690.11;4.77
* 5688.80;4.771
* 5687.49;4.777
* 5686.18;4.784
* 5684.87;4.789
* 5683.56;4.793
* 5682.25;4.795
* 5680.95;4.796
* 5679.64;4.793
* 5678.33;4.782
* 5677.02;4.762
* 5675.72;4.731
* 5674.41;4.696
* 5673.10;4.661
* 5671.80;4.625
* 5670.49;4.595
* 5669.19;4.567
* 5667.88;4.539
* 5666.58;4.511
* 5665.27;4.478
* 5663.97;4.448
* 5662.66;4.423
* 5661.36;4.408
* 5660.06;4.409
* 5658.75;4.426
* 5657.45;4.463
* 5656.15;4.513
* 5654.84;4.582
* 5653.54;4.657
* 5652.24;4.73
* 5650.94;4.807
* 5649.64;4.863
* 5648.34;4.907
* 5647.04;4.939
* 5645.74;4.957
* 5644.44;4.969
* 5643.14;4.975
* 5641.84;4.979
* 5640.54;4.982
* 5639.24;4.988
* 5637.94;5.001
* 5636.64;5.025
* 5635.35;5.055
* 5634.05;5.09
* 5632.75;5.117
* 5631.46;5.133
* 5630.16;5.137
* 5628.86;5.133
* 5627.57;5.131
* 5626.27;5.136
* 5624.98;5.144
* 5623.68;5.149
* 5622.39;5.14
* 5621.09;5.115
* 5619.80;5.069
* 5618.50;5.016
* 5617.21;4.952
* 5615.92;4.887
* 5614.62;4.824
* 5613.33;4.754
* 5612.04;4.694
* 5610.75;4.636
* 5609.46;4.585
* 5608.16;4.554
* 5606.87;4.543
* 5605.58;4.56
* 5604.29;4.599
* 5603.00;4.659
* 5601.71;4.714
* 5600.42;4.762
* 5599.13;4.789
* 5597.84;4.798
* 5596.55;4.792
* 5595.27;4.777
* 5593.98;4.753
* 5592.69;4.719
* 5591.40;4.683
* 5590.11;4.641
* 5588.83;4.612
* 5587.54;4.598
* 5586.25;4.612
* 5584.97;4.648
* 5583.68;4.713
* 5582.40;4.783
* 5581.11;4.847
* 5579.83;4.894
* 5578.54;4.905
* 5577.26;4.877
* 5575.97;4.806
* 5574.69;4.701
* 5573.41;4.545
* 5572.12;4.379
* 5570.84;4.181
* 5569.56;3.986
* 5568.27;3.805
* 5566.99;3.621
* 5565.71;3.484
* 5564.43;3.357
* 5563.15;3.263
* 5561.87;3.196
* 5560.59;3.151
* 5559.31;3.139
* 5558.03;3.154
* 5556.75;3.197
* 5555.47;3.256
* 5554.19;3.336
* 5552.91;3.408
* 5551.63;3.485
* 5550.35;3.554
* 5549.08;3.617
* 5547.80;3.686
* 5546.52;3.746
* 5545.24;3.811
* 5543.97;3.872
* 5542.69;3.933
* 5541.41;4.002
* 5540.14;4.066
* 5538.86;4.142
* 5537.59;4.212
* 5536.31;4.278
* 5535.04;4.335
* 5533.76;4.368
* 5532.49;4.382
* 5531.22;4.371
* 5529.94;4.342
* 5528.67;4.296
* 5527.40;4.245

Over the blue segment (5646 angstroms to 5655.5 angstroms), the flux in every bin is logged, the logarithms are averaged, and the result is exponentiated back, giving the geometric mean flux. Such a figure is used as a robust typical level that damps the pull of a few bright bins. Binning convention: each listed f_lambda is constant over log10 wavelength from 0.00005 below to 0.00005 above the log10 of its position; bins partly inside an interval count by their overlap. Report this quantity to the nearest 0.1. 4.8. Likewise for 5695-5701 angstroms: 5.0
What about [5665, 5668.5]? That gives 4.5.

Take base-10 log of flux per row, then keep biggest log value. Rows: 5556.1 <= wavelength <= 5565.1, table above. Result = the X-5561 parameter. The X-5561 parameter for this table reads 0.526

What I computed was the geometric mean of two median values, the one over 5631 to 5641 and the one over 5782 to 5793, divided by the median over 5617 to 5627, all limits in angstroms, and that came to 1.05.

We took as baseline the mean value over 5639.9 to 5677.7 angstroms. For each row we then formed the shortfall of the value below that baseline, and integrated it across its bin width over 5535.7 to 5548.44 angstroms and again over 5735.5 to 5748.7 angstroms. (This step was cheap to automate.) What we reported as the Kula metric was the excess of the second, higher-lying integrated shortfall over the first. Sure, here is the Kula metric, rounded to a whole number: -19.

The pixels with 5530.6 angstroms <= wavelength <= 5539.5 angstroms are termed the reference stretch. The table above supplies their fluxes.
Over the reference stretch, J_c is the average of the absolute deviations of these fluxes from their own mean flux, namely 0.08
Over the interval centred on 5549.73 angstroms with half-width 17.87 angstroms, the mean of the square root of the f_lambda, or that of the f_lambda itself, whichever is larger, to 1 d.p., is 3.7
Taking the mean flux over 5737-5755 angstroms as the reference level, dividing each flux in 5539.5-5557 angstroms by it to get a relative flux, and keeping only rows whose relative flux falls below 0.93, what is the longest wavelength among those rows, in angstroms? 5556.75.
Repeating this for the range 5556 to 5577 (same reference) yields 5575.97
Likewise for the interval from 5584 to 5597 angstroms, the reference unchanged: 5596.55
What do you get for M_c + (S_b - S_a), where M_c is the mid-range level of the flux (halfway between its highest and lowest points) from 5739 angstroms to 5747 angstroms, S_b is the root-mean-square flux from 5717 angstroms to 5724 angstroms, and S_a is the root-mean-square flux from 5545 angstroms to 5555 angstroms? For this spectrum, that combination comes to 7.1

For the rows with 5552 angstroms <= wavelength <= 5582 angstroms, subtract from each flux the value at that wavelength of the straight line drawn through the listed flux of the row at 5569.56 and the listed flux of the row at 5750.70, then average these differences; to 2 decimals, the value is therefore -0.07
